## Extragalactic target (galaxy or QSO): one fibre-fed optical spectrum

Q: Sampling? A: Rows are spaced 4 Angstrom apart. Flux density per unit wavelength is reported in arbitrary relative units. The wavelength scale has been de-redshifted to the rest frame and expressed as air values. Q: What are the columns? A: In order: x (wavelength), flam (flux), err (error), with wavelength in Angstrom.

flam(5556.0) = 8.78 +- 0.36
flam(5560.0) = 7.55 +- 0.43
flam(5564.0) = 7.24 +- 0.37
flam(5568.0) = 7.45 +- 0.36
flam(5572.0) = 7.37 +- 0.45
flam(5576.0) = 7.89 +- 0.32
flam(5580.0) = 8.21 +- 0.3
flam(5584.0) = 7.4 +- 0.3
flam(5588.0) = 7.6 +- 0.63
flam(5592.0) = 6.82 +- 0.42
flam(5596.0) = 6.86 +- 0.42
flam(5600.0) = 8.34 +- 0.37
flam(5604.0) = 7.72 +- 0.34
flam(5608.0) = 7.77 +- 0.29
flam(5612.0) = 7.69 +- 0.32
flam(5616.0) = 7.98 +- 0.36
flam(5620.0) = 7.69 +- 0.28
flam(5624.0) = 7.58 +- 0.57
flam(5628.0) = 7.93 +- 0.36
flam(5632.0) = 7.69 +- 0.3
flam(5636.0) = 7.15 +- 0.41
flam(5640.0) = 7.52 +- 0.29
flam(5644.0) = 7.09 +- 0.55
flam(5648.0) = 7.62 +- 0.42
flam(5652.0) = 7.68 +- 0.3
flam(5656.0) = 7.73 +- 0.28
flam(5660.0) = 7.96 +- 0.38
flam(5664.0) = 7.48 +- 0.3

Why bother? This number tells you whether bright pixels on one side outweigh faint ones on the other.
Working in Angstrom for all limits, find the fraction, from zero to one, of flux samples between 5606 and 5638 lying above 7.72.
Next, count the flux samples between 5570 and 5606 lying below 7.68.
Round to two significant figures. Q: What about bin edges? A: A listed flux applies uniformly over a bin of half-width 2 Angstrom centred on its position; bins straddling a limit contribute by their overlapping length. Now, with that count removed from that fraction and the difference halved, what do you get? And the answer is -2.3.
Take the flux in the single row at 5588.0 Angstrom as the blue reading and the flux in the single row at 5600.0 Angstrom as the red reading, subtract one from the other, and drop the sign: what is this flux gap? 0.74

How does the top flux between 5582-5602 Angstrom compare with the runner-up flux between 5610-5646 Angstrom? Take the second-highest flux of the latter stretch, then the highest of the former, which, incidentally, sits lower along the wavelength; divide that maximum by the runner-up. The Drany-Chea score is 1.05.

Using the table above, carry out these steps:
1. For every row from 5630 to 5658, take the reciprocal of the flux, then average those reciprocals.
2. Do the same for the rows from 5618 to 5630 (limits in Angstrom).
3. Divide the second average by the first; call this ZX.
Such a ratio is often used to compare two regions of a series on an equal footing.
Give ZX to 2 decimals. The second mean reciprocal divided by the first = 0.97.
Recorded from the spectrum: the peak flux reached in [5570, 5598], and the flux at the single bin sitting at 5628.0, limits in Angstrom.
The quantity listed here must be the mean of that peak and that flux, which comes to 8.07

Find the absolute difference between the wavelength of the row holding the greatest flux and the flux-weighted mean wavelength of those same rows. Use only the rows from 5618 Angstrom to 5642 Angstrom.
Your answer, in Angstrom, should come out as 1.9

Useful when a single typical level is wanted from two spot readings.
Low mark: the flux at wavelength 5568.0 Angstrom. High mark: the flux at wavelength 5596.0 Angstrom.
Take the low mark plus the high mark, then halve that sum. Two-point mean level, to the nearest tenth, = 7.2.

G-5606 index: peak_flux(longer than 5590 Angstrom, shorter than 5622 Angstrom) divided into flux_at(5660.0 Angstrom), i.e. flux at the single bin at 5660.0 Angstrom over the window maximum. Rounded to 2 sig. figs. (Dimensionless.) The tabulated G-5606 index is 0.95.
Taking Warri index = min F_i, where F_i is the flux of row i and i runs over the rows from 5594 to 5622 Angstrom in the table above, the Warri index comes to 6.86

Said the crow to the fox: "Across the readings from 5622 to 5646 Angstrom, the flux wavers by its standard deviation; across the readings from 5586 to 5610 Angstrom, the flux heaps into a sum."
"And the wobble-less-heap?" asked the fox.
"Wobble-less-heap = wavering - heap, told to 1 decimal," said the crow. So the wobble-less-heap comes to -44.8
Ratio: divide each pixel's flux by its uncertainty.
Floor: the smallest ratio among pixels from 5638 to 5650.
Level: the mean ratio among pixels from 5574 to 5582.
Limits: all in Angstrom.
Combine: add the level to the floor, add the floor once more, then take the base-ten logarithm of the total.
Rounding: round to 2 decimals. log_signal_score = 1.71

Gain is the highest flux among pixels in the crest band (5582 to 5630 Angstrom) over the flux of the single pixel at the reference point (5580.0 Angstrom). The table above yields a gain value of 1.02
